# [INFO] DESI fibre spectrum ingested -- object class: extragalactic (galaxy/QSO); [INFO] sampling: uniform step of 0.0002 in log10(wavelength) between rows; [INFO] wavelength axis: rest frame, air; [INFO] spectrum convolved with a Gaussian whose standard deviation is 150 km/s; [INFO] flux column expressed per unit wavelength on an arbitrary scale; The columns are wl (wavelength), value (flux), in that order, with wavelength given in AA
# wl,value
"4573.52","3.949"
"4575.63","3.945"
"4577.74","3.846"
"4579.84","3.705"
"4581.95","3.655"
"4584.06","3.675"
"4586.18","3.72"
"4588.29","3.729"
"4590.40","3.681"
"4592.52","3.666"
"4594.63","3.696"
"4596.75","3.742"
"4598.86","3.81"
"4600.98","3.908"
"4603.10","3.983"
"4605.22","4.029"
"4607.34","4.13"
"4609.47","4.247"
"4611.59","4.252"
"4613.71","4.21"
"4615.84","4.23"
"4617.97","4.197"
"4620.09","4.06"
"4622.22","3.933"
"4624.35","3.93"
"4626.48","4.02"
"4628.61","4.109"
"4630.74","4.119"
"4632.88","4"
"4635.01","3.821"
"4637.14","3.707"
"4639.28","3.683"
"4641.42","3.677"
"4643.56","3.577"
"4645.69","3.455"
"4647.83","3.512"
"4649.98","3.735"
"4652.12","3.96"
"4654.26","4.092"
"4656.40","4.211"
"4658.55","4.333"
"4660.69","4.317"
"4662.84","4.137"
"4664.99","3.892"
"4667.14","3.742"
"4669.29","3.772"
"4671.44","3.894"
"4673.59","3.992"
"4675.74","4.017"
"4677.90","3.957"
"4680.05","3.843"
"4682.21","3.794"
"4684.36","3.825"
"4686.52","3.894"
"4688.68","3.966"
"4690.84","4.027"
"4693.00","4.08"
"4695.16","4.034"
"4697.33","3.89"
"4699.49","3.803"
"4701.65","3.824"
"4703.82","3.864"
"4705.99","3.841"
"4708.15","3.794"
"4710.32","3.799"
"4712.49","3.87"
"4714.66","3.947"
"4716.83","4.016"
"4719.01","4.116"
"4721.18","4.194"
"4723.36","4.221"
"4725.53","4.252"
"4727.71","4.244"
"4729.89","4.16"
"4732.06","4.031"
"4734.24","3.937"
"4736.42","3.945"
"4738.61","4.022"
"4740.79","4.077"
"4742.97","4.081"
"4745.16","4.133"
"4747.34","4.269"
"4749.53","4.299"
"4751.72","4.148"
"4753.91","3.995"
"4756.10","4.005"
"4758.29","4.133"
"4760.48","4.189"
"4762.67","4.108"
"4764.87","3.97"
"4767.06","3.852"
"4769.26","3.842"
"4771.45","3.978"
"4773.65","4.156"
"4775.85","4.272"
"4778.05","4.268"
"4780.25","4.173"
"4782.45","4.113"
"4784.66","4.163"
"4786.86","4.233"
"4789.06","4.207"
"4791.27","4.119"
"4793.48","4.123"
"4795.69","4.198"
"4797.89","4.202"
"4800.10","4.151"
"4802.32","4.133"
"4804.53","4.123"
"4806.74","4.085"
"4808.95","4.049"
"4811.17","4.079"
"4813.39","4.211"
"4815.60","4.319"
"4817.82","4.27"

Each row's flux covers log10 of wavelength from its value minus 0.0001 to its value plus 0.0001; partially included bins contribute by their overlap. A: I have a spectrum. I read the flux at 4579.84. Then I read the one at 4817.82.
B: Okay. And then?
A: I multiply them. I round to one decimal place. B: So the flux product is 15.8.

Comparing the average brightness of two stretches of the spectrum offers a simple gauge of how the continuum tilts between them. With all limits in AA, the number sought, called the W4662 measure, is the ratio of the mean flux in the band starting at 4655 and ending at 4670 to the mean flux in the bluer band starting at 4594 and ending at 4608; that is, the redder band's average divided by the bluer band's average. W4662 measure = 1.04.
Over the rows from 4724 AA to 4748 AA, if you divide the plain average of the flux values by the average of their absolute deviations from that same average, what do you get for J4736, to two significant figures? 42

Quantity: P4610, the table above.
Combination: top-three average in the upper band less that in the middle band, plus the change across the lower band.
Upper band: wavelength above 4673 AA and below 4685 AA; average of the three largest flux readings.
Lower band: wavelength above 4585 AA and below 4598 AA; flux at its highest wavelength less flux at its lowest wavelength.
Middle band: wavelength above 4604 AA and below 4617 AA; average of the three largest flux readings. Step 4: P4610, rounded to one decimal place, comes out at -0.2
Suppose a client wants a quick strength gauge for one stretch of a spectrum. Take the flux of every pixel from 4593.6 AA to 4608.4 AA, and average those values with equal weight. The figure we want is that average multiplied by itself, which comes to 15.2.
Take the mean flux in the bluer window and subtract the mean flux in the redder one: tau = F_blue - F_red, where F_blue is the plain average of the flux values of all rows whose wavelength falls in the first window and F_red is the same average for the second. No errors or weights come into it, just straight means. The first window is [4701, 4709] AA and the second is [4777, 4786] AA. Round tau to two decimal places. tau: -0.35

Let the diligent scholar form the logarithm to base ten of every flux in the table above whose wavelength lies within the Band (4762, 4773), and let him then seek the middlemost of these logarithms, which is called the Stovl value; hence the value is 0.599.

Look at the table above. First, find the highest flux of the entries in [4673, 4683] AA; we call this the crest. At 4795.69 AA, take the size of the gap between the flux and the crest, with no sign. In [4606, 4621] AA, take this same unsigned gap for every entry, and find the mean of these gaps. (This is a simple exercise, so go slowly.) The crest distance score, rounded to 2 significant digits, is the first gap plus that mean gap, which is 0.35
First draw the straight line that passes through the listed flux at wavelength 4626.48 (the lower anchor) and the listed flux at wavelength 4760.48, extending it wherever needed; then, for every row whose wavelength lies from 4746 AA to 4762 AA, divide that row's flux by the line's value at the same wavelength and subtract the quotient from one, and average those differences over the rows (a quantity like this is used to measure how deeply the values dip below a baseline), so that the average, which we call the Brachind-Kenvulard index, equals 0.01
